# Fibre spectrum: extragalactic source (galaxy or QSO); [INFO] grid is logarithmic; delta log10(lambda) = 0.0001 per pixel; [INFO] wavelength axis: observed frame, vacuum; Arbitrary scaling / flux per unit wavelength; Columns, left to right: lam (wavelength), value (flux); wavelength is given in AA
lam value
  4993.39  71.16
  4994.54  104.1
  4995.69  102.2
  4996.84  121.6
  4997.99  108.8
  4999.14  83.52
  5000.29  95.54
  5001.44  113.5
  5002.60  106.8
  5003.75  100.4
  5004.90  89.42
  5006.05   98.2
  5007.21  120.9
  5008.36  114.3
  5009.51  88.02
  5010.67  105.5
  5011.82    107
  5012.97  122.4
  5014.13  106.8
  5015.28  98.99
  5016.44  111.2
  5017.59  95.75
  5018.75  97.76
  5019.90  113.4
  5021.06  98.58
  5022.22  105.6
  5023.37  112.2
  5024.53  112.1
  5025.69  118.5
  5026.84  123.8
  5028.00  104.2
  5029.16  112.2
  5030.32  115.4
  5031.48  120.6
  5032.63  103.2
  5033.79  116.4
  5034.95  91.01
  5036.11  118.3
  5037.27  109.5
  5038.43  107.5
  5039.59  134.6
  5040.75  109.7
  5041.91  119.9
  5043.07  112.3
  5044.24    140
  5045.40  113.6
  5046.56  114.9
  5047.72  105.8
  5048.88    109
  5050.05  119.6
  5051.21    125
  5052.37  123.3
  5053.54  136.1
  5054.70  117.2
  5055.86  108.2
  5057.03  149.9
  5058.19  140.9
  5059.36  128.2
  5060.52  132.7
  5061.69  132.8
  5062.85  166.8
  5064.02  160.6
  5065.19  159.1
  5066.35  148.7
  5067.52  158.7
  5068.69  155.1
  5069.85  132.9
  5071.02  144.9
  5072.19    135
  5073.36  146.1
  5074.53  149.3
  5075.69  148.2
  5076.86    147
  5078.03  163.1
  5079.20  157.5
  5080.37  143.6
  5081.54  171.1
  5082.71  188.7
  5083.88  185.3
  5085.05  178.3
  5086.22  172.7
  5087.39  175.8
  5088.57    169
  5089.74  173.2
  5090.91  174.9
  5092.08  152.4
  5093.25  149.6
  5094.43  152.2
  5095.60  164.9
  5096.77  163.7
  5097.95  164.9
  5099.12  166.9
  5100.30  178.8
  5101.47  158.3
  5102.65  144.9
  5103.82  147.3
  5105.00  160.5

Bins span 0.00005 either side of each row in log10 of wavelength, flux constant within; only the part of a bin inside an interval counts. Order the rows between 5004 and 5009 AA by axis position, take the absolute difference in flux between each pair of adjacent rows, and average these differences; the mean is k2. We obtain 12.7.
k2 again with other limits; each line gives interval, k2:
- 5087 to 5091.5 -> 4.2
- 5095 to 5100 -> 1.5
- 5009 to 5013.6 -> 11.5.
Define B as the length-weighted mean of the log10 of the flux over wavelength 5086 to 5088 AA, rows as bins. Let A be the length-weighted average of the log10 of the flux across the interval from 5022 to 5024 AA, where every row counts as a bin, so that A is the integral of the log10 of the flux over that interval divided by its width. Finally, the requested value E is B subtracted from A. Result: -0.19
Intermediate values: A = 2.04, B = 2.23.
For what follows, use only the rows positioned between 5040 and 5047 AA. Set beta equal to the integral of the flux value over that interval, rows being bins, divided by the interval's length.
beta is 119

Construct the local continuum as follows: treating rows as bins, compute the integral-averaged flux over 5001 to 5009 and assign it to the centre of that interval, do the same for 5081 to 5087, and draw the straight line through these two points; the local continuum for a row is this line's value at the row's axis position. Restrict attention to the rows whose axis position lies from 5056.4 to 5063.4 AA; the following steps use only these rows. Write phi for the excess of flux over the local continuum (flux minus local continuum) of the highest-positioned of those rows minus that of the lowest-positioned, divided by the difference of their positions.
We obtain 2.0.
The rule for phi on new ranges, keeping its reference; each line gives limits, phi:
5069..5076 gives 1.7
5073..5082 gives 2.1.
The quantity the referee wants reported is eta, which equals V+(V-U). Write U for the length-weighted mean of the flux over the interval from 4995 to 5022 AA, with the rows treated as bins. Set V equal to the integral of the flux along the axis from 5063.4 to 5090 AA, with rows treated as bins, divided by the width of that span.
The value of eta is 214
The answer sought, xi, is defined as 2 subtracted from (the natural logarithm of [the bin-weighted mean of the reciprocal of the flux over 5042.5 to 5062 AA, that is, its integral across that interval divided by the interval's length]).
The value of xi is -6.8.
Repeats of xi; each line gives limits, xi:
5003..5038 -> -6.7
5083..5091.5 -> -7.2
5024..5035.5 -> -6.7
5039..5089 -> -6.9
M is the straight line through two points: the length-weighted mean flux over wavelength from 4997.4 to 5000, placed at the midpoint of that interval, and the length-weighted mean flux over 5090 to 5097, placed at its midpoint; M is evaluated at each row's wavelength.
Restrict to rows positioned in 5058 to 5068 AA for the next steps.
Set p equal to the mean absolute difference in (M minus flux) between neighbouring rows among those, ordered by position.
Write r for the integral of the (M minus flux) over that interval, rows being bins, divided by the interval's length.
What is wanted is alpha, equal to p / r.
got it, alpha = -1.2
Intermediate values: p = 10.1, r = -8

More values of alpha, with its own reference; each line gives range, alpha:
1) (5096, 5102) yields -3.2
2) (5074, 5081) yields -3.7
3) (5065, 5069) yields -0.6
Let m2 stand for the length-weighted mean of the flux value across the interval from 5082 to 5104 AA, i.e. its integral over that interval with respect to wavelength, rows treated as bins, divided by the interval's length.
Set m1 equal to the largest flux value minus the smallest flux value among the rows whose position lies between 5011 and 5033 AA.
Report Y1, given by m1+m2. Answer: 195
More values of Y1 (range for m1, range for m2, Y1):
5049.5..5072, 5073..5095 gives 222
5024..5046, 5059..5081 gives 197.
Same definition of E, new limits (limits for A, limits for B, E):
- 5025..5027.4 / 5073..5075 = -0.08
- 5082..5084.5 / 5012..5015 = 0.22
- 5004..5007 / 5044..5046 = -0.11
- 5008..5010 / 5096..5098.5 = -0.21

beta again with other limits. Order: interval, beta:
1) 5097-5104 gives 161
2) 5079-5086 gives 172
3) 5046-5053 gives 116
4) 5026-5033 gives 114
